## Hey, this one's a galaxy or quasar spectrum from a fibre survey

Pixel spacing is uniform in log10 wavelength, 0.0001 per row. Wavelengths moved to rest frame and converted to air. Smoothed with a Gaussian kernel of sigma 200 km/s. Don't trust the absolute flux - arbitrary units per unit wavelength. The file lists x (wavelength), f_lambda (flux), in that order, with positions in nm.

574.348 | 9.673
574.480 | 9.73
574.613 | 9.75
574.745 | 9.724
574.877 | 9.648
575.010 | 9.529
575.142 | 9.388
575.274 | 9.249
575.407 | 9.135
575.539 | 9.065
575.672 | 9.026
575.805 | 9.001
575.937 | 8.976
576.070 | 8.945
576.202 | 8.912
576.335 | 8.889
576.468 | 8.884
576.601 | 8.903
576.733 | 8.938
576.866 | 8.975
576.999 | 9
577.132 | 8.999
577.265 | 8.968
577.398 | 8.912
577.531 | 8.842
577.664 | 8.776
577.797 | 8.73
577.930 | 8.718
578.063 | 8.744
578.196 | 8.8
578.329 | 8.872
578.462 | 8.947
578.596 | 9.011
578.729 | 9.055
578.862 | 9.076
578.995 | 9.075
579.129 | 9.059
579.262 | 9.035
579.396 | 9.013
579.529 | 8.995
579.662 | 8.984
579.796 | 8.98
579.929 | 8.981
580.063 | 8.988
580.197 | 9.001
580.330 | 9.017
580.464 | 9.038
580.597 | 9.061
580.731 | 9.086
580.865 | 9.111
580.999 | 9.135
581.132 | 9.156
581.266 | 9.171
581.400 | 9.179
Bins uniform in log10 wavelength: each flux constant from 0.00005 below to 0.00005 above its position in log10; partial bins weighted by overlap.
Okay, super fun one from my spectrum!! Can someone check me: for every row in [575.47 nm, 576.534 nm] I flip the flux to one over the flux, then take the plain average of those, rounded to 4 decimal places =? 0.1116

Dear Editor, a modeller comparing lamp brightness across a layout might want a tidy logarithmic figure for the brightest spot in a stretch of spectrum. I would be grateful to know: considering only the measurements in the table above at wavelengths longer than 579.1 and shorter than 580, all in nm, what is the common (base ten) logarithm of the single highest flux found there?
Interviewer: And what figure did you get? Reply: 0.957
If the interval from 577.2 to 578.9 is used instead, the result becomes 0.958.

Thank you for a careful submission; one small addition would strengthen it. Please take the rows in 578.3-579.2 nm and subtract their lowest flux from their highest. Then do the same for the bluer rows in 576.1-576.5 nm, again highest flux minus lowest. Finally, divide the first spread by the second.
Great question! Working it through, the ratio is 7.3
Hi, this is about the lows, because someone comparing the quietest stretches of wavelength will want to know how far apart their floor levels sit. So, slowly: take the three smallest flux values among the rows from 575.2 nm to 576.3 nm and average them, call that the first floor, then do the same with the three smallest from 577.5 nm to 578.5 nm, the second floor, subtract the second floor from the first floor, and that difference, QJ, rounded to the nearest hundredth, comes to 0.21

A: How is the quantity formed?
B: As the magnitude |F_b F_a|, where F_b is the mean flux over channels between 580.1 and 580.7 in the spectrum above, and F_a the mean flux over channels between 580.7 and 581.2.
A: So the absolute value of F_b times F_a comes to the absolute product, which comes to 82.4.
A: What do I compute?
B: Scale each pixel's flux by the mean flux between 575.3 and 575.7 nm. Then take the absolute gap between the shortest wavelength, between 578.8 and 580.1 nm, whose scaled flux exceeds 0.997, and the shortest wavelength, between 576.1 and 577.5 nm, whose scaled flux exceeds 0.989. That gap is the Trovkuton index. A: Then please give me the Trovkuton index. 1.86 nm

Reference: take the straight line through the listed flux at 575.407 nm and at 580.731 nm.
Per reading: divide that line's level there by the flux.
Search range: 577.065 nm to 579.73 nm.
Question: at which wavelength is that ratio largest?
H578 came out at 577.930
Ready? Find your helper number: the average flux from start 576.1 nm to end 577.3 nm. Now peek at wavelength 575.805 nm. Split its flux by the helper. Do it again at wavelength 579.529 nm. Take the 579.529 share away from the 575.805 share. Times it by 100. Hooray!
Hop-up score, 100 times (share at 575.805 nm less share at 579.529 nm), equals 0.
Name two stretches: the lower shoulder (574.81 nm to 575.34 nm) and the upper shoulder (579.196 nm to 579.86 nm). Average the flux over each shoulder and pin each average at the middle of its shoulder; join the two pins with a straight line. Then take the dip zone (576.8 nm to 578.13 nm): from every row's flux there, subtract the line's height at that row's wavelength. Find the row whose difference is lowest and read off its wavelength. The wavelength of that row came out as 577.797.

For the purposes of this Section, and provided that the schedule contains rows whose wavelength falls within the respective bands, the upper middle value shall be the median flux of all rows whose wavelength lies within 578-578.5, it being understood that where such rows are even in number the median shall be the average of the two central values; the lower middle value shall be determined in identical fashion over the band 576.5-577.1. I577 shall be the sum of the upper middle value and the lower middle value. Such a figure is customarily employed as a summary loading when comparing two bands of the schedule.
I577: 17.8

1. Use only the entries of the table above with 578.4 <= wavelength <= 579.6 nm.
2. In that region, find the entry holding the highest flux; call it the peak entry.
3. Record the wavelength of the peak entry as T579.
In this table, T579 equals 578.862 nm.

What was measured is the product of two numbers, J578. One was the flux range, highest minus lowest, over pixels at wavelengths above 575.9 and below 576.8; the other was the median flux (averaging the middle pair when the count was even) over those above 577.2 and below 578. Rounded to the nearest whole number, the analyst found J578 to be 1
